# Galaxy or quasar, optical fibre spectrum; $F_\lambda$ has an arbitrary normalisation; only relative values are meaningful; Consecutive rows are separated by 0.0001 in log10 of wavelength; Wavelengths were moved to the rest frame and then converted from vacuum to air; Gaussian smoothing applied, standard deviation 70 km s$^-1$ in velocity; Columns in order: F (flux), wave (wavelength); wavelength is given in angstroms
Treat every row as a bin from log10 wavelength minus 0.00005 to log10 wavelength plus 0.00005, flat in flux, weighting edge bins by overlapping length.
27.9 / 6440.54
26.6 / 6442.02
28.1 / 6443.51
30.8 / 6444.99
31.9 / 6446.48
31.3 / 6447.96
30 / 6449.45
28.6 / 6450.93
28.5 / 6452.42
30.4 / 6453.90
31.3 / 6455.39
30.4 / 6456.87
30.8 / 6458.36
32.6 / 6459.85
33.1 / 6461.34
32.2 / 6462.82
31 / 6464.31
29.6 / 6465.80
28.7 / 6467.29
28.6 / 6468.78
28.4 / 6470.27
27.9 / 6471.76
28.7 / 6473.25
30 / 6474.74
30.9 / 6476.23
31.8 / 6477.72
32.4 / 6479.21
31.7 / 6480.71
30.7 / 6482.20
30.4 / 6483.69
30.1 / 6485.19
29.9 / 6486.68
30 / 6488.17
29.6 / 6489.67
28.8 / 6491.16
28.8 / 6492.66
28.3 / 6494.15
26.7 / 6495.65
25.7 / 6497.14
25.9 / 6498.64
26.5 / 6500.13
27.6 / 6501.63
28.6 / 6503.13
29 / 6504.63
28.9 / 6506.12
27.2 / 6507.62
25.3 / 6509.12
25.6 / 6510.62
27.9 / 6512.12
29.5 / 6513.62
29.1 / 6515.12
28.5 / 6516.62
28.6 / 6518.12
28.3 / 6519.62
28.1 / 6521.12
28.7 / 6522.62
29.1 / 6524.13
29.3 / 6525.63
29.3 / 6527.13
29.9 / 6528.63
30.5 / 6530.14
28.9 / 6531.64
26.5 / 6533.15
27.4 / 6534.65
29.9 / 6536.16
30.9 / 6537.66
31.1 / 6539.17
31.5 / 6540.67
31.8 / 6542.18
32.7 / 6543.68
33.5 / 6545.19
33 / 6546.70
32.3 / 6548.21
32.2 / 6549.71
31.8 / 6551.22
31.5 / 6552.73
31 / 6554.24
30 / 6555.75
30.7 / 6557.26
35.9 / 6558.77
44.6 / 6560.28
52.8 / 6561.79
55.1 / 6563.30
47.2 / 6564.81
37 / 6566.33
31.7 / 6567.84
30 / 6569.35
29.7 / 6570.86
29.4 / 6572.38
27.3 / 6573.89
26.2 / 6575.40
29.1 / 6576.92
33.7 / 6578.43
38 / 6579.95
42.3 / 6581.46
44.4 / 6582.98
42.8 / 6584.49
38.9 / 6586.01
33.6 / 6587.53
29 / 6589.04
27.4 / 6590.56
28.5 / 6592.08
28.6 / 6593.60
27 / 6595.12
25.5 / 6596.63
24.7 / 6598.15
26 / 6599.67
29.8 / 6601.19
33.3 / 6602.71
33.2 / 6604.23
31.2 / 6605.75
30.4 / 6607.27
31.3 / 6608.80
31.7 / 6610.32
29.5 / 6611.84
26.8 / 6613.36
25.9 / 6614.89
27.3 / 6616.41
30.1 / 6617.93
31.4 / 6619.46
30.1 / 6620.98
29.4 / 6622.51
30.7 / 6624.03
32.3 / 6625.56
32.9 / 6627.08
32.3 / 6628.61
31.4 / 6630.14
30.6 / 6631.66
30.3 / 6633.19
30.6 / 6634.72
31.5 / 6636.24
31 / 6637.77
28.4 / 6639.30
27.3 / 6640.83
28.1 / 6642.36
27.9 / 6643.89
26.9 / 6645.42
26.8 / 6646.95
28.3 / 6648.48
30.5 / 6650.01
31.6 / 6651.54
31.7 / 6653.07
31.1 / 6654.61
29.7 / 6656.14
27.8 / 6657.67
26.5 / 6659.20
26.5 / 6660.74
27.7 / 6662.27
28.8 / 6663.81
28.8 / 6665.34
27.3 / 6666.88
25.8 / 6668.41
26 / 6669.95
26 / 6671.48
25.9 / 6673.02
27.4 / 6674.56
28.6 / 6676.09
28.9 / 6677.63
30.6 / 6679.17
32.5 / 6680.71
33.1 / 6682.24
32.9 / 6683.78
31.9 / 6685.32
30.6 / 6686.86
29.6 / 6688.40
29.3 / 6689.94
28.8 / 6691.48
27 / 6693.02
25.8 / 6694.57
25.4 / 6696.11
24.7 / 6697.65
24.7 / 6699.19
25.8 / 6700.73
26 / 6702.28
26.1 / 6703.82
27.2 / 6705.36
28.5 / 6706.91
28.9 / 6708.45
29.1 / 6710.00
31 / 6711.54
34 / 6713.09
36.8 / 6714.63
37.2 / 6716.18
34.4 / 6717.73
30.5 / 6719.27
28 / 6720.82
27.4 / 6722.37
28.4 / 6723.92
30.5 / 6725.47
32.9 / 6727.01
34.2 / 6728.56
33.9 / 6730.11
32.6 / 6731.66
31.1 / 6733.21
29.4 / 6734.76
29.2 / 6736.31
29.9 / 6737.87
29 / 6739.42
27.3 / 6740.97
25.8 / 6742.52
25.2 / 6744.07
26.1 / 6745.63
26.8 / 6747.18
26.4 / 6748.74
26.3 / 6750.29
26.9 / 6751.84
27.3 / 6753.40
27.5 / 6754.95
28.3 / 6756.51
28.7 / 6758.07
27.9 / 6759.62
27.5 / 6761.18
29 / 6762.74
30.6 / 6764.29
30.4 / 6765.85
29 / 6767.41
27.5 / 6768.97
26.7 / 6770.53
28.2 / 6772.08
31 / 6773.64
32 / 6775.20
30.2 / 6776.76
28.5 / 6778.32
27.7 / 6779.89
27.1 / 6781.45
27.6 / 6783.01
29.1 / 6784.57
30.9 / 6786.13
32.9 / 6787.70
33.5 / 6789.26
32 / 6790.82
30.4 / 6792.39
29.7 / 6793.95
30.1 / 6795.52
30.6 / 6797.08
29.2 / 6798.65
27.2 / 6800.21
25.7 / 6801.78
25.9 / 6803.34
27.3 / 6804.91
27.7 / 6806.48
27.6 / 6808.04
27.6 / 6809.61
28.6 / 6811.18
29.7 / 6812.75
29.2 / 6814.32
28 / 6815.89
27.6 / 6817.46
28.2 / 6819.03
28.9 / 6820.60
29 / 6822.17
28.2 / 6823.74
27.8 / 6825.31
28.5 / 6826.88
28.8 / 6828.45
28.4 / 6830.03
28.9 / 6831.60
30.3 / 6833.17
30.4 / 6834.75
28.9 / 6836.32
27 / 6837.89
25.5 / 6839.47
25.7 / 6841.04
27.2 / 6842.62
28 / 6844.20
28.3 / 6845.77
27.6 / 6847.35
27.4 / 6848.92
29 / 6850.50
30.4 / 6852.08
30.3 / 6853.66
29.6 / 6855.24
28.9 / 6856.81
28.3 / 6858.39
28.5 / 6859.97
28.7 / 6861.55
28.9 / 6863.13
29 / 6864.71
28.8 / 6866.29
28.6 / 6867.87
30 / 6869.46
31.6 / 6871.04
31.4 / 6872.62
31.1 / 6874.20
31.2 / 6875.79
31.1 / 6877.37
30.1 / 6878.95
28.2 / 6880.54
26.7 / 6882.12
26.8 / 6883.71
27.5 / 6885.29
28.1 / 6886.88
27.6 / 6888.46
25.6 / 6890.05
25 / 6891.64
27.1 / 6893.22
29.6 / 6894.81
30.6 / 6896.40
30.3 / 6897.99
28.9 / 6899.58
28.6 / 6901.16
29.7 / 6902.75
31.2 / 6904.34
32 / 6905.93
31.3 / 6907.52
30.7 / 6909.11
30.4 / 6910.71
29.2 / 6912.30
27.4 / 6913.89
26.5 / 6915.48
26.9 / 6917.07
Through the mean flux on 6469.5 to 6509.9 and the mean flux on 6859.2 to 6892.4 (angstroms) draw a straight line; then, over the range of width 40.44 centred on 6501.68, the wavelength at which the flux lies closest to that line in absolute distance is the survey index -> 6506.12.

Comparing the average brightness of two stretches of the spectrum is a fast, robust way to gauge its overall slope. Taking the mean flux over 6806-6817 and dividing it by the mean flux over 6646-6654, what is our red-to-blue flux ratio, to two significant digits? 0.95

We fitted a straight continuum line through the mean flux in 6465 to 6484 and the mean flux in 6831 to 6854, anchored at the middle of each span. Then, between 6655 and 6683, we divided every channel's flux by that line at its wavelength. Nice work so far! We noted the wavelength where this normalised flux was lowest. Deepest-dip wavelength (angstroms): 6668.41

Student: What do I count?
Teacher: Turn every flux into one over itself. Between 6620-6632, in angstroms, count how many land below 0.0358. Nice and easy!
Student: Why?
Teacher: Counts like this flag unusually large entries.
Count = 8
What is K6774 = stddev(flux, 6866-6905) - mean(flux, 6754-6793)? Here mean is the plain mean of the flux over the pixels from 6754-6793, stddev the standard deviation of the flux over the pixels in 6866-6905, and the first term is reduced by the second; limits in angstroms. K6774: -27.5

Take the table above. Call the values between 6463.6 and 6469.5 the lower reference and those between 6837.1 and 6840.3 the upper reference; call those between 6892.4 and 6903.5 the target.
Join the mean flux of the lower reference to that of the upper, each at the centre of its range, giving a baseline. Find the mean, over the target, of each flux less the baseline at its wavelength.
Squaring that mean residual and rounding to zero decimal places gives 12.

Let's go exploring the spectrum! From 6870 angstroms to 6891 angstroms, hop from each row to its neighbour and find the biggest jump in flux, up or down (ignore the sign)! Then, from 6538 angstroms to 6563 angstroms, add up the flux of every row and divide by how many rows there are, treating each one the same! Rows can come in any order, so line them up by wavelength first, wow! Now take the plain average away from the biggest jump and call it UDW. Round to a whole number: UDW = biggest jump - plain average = -32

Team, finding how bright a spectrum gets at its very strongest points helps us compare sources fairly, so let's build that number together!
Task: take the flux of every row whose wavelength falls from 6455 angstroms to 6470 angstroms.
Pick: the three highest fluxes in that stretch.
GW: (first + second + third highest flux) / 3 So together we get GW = 32.6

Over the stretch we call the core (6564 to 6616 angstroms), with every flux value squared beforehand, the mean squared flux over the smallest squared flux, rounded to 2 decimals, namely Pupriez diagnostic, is 1.71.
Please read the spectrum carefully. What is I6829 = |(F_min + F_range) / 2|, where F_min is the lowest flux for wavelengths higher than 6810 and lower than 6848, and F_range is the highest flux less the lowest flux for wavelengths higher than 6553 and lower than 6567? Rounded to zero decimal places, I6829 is 25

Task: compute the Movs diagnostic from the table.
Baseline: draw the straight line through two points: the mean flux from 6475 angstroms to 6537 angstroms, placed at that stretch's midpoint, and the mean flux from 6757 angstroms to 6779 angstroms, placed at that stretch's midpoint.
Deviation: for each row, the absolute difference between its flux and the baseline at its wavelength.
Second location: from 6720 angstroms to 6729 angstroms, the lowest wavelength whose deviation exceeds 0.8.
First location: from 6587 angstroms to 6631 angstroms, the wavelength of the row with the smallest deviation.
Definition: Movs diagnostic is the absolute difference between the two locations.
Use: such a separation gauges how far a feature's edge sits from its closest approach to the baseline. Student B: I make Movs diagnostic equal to 131.8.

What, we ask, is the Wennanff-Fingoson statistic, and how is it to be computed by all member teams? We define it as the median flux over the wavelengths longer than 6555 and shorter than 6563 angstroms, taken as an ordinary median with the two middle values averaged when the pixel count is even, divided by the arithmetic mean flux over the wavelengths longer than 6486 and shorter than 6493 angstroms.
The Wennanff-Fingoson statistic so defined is 1.22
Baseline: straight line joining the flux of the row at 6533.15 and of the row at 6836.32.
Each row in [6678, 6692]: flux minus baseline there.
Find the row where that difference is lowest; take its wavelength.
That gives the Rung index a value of 6691.48 angstroms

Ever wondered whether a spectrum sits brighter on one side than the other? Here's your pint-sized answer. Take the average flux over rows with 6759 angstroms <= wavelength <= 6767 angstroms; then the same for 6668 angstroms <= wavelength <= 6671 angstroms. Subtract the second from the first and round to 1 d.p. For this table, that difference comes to 3.2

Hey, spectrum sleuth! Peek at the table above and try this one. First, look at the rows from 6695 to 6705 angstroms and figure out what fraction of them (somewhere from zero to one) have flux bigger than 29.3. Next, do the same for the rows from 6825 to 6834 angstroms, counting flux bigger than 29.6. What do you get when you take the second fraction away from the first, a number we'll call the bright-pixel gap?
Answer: -0.17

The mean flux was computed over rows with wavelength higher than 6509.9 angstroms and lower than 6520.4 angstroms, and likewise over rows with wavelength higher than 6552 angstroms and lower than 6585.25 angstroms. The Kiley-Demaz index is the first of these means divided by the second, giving 0.78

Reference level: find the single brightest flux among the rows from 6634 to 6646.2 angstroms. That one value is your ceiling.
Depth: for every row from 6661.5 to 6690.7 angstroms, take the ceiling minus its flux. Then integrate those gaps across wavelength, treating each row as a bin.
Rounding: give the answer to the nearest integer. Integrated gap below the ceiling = 72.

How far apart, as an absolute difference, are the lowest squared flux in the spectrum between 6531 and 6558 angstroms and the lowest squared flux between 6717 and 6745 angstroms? 67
